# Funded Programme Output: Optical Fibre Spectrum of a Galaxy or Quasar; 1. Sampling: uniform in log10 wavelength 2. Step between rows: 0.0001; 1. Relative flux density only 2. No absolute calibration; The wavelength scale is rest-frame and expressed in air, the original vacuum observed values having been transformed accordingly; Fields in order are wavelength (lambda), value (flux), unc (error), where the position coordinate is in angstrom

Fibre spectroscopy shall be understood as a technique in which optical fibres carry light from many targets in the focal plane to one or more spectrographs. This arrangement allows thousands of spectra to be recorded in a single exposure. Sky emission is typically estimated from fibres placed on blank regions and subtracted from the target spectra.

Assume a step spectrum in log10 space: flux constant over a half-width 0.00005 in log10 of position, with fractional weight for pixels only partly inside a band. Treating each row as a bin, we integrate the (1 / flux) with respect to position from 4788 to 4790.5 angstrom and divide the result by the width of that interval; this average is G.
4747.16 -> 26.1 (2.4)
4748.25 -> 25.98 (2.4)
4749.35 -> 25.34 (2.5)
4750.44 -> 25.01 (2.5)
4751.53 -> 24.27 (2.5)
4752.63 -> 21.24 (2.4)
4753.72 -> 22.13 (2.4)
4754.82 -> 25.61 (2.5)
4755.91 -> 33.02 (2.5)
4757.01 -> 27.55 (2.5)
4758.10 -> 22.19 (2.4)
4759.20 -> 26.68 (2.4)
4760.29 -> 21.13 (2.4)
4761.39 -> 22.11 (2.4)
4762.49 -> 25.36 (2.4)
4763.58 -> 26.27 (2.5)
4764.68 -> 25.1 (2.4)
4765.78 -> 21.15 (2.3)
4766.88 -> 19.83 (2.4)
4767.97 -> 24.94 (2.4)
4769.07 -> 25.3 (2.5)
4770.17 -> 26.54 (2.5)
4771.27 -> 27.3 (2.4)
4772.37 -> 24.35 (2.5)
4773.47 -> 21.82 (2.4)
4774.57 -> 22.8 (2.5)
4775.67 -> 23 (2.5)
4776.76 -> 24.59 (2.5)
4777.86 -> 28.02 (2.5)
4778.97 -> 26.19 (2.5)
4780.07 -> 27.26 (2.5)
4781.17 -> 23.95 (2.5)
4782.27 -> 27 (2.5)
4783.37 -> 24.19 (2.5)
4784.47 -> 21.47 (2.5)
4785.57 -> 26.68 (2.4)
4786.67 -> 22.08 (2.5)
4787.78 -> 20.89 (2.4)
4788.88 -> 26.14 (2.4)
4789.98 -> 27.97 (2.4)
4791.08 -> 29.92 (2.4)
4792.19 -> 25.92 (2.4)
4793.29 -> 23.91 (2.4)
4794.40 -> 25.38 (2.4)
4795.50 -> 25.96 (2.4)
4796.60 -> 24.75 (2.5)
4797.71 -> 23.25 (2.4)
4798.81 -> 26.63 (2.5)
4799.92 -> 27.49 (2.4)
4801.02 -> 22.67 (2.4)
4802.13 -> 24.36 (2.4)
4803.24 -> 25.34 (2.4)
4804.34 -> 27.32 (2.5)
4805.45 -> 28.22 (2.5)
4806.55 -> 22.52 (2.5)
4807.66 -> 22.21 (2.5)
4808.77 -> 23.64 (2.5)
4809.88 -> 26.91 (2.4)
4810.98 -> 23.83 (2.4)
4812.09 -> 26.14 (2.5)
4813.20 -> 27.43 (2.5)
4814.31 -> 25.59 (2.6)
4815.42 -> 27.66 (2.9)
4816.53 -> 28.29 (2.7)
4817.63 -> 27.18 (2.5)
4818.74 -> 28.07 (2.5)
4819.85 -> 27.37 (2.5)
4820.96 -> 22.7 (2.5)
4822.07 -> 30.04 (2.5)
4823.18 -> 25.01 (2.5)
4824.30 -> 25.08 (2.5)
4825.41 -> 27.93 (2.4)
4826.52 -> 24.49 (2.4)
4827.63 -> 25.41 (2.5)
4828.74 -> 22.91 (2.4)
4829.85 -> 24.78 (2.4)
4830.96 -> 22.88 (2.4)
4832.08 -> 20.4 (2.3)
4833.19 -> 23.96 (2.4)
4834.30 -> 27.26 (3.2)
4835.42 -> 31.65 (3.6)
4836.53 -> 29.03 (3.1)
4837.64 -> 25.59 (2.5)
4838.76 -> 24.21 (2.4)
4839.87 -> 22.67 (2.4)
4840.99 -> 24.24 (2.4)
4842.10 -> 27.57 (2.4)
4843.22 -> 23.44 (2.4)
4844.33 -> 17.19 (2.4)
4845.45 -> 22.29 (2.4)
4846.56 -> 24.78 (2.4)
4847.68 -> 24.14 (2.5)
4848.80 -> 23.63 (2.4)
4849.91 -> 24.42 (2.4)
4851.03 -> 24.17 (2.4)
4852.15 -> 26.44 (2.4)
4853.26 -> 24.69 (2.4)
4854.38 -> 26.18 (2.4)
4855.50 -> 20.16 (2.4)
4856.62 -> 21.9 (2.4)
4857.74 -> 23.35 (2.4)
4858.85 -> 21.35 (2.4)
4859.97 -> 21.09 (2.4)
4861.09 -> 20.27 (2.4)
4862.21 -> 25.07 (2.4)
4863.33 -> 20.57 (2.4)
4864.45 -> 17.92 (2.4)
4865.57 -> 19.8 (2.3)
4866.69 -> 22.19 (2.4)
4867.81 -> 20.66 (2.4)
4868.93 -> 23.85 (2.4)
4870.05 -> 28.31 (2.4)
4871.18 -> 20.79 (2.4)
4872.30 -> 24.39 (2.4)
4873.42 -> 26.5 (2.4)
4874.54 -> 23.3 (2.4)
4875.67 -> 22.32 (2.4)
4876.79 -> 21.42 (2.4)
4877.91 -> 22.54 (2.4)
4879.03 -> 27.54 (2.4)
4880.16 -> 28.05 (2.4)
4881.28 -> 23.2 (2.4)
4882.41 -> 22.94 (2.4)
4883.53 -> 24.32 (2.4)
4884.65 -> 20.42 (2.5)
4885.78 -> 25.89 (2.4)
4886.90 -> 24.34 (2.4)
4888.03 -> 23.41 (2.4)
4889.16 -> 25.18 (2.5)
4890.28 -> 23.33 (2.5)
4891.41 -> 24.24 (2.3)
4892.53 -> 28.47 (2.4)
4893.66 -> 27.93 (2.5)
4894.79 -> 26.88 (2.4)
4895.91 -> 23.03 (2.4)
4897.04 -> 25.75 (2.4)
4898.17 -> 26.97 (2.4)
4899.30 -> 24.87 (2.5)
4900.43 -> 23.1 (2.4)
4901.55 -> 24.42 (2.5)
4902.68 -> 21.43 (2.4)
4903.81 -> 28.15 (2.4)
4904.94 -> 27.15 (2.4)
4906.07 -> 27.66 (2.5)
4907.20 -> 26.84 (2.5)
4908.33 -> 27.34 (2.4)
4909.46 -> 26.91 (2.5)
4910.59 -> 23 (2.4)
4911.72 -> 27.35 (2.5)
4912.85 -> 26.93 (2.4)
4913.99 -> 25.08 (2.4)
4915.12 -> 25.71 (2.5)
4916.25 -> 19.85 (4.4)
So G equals 0.0385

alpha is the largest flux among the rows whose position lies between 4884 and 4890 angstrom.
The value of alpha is 25.89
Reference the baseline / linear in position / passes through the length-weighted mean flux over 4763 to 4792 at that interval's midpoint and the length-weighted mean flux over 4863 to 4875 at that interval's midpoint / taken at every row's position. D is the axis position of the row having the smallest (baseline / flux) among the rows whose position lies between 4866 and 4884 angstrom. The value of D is 4880.16 angstrom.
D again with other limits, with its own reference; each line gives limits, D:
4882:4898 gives 4892.53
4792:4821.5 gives 4816.53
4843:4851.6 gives 4846.56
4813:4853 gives 4835.42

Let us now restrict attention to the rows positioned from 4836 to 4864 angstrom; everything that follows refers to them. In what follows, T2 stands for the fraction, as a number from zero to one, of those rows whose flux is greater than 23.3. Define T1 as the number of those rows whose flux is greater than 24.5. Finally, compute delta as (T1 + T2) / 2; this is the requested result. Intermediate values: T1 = 8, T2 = 0.64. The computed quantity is 4.3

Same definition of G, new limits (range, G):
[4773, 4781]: 0.0406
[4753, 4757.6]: 0.0382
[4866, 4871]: 0.0433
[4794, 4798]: 0.0402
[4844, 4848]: 0.0458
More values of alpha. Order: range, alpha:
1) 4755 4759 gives 33.02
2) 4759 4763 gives 26.68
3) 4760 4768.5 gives 26.27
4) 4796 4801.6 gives 27.49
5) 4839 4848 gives 27.57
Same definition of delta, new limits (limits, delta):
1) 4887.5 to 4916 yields 8.9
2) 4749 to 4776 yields 6.8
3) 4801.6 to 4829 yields 8.9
